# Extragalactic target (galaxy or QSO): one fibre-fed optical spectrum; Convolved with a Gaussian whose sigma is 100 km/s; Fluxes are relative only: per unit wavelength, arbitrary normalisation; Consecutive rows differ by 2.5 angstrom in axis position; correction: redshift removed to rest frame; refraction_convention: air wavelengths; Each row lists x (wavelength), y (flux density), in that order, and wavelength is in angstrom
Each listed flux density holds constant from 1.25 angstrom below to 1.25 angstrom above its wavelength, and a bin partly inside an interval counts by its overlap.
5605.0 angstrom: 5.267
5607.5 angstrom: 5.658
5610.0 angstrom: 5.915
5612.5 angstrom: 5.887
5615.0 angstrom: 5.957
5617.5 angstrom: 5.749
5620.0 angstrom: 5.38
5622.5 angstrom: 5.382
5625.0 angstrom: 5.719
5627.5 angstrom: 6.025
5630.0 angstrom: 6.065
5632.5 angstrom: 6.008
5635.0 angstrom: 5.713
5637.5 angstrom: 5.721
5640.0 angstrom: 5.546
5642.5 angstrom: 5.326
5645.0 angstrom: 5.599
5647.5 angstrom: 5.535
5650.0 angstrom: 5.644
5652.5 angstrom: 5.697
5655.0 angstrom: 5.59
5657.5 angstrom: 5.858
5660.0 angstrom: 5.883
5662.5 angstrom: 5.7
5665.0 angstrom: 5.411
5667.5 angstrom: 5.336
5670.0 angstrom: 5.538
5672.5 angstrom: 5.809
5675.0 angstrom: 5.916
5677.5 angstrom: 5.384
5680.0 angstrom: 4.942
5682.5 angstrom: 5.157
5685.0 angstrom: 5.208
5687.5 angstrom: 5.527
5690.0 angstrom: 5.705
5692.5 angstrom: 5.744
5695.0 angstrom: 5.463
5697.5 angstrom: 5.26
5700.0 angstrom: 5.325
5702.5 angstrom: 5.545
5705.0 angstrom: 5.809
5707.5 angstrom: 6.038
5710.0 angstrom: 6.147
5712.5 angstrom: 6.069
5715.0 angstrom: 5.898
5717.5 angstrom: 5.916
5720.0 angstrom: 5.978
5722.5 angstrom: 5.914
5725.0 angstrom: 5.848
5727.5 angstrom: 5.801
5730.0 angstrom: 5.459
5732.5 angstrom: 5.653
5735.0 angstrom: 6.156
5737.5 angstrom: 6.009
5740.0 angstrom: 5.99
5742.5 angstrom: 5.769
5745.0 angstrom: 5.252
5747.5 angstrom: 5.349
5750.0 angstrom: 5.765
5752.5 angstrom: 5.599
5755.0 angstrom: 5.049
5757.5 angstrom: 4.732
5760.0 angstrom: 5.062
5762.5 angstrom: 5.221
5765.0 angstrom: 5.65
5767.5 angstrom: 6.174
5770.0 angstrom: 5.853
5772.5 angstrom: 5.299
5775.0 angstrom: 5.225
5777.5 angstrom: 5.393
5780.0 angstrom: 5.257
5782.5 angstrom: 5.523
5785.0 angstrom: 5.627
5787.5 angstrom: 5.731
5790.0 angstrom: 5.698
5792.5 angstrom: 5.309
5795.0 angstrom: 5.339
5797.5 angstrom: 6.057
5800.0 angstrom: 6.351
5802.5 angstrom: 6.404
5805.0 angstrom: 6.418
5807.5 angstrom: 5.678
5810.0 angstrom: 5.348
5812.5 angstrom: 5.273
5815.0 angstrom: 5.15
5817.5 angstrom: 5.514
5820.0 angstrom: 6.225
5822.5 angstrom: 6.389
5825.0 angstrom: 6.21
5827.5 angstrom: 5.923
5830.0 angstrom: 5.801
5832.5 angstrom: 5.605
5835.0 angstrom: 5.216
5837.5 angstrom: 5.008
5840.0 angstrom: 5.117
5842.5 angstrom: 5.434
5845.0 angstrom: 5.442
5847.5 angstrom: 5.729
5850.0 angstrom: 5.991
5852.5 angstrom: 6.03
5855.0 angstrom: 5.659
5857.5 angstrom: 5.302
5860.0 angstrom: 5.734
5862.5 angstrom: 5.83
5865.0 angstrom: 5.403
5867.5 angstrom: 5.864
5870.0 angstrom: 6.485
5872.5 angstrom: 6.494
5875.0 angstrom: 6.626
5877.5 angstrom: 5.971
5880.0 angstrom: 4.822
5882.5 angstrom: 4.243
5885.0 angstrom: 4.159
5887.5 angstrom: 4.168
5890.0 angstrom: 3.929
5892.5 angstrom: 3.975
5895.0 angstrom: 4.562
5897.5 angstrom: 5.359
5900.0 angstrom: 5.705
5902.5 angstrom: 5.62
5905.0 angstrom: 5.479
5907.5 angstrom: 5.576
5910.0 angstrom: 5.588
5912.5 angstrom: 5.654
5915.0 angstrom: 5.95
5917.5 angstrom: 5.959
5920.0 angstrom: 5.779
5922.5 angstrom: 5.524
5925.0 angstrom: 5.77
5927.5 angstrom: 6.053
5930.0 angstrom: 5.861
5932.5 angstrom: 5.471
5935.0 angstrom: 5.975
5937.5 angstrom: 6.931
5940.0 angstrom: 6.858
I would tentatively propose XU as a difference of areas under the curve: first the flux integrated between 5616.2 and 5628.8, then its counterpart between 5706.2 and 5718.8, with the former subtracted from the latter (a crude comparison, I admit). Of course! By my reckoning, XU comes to 5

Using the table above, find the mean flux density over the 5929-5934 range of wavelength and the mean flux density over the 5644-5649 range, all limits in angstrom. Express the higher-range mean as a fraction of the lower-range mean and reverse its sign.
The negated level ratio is -1.02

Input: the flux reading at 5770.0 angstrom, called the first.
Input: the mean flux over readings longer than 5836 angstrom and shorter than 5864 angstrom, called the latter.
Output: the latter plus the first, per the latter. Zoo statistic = 2.05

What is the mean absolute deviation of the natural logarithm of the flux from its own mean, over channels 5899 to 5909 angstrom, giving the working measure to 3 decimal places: 0.012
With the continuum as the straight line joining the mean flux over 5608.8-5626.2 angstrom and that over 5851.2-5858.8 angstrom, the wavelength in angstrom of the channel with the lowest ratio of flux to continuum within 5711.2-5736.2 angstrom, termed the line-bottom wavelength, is 5730.0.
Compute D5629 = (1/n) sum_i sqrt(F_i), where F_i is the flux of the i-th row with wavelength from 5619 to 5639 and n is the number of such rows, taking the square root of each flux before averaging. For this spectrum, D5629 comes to 2.40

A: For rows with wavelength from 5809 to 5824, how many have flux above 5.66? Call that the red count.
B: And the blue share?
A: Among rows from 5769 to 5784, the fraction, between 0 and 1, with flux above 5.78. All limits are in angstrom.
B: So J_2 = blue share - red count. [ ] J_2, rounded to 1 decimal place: -1.8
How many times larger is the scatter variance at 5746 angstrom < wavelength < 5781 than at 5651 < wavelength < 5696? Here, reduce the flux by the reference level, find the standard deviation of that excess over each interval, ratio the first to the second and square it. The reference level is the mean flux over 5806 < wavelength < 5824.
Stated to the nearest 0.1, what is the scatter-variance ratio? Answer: 1.9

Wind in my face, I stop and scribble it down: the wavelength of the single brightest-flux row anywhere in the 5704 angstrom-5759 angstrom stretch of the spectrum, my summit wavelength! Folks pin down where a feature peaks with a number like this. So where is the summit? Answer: 5735.0 angstrom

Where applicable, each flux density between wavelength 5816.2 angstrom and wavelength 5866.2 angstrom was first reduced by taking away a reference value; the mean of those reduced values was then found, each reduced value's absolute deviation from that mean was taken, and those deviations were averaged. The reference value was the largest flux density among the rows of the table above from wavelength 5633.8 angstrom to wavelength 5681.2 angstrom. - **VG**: 0.31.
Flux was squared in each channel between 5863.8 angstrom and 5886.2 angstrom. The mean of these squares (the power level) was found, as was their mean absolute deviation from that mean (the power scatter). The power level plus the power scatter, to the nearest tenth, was 40.5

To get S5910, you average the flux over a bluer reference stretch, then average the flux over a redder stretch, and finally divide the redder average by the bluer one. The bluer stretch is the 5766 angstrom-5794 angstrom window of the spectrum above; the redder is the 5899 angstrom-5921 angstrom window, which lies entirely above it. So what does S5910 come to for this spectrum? 1.03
